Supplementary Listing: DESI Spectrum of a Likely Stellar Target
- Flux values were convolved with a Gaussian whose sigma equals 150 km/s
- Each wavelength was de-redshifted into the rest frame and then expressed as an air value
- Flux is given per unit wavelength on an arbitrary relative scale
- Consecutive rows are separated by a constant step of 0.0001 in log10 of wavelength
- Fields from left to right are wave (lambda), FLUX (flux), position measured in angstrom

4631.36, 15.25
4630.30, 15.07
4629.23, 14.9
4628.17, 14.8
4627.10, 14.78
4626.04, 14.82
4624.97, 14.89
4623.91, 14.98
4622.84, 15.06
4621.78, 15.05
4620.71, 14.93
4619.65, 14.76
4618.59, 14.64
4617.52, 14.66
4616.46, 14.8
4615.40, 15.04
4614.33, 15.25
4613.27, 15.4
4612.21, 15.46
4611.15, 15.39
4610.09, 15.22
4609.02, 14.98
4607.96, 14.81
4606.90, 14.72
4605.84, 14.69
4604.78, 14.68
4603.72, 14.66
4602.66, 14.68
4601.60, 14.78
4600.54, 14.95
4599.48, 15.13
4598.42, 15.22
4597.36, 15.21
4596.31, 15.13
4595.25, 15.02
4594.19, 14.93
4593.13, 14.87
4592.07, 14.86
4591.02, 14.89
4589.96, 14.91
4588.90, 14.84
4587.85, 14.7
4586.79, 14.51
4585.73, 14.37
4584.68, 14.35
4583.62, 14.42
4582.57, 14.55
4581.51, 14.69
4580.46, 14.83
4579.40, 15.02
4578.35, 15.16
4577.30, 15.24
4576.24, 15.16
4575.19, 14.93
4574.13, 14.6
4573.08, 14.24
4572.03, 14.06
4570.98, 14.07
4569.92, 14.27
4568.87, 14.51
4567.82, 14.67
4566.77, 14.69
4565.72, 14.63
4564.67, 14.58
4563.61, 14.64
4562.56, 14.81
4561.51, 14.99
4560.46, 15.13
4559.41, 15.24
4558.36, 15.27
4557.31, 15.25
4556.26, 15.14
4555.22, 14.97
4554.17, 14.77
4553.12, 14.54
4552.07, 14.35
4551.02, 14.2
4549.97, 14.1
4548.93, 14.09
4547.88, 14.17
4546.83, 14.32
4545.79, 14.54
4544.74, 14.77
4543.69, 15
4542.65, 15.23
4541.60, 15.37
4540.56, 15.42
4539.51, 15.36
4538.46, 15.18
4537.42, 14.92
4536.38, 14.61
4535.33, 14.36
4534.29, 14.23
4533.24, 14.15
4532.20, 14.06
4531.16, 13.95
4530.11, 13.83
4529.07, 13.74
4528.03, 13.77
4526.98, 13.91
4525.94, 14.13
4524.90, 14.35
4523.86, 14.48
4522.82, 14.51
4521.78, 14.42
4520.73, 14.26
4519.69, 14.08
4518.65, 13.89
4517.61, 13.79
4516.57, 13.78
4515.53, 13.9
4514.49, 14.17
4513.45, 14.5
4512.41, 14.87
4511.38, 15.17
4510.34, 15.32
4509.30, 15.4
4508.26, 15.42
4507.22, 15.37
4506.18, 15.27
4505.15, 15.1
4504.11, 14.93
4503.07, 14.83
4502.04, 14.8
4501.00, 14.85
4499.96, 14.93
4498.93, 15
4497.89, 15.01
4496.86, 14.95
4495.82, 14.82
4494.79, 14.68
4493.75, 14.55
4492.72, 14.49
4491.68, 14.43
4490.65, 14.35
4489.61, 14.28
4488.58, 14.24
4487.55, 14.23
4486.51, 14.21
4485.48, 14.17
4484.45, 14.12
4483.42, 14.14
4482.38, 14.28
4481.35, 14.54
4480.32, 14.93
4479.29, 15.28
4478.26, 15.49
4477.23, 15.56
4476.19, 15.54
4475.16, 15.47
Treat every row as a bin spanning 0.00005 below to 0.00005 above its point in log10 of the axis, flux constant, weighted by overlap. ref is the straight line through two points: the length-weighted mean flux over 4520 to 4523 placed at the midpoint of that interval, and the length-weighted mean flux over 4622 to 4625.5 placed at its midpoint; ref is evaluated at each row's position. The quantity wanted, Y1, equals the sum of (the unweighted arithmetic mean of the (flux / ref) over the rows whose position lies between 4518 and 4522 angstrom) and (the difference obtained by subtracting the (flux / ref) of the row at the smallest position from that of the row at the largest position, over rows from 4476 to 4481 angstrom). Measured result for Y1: 0.94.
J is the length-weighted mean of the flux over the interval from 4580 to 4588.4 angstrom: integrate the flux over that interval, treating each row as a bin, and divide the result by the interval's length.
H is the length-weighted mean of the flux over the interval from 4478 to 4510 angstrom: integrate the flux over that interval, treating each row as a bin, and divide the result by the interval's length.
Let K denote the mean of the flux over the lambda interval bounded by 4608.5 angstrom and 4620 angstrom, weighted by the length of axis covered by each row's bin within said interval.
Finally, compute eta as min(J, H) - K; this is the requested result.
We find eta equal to -0.49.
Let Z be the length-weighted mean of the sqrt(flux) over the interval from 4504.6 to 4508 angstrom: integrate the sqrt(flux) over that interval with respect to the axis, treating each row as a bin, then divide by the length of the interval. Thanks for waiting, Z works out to 3.91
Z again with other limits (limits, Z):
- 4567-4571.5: 3.79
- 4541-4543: 3.92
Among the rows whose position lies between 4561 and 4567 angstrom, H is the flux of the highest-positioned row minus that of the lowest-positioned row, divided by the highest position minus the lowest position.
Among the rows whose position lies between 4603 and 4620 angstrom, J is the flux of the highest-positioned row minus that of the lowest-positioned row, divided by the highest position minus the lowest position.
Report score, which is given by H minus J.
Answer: -0.063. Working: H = -0.06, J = 0.01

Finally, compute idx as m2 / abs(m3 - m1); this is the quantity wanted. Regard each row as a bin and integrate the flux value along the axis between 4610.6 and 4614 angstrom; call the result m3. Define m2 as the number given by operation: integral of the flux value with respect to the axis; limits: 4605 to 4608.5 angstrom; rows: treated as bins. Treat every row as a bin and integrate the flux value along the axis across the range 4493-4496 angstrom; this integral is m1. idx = 6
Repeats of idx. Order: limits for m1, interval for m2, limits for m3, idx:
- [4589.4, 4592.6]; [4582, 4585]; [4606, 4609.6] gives 8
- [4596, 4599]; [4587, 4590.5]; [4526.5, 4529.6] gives 18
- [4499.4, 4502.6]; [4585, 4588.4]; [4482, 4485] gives 10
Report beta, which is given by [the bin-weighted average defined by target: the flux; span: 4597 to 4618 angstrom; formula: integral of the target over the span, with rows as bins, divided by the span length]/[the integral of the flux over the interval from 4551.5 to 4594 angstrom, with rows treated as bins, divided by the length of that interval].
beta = 1.02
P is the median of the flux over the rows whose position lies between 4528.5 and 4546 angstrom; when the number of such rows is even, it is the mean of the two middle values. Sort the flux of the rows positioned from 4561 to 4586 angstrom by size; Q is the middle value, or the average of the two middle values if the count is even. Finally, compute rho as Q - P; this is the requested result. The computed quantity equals 0.0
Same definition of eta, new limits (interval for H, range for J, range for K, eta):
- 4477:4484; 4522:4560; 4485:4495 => 0.22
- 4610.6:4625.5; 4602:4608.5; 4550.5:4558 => -0.05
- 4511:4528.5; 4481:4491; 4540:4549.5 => -0.54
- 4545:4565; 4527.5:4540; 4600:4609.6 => -0.42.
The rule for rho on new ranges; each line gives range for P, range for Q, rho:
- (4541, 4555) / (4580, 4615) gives 0.3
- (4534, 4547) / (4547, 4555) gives -0.7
